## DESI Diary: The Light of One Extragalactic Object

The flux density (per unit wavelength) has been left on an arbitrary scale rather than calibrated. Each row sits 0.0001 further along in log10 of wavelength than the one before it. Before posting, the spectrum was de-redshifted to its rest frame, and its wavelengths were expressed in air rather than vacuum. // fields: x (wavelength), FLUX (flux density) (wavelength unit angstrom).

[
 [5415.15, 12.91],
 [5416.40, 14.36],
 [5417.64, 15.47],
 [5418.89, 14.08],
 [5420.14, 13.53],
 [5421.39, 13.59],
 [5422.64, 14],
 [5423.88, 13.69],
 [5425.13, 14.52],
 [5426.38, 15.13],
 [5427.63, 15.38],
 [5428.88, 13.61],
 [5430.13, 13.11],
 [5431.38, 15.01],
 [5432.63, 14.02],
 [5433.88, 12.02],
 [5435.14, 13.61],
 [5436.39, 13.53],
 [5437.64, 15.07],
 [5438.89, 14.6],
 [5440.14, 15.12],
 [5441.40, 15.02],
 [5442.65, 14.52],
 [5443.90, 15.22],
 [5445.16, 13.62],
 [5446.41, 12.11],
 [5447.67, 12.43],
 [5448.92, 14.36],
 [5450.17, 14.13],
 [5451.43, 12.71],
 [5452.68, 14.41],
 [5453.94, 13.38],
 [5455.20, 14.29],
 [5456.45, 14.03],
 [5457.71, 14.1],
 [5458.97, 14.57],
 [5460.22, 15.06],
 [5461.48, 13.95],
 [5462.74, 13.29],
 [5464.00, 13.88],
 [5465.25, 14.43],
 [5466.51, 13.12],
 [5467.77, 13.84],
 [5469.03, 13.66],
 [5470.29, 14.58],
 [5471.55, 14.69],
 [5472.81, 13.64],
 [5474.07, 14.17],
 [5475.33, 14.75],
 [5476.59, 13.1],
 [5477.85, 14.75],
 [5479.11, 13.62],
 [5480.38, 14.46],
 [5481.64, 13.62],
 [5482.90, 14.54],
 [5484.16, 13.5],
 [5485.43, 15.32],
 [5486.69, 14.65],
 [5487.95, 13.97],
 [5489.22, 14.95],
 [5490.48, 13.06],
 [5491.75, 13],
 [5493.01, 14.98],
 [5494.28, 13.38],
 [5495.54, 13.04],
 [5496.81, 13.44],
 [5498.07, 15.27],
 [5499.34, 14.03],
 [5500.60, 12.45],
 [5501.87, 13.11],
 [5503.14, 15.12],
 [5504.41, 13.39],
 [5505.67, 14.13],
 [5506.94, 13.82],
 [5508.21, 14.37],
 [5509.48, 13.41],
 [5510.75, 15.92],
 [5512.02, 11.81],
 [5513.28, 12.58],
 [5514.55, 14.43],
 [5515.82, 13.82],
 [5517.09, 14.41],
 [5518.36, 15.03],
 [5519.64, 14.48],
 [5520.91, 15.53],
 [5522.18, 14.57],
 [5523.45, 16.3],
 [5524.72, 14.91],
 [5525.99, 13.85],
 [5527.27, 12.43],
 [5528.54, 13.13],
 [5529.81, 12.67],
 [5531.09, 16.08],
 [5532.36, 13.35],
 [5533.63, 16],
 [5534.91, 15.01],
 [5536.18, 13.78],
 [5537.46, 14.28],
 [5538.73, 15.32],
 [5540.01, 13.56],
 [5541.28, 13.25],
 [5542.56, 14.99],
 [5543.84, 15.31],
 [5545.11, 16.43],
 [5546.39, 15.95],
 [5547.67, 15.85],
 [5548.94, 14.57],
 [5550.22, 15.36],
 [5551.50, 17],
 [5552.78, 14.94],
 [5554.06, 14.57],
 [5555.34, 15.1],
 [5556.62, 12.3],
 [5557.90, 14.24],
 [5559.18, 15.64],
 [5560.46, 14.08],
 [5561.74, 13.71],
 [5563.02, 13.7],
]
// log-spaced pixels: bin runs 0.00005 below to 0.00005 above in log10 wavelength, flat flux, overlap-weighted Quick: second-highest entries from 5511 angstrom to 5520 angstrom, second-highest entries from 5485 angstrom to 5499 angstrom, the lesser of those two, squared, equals 210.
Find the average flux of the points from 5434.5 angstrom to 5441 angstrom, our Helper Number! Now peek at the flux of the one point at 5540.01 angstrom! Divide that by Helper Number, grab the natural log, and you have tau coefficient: -0.059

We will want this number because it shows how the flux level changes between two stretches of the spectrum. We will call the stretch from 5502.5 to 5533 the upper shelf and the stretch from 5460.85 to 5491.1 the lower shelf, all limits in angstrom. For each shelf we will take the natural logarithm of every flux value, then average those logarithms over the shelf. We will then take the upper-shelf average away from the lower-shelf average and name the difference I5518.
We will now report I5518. 0.00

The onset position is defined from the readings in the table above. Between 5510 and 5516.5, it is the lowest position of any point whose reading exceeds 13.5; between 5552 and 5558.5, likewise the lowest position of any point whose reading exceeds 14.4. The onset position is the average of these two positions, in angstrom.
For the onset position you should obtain 5531.8 angstrom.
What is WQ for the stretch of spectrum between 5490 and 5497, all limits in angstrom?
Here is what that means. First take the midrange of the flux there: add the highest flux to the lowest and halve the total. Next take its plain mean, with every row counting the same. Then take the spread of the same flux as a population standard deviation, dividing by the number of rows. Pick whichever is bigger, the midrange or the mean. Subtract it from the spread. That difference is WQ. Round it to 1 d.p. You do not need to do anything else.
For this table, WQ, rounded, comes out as -13.3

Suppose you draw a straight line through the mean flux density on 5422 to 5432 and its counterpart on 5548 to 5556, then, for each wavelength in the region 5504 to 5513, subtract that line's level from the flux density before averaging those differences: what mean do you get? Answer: -1.1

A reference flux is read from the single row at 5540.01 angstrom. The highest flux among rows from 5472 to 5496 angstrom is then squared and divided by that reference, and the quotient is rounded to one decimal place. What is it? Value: 17.3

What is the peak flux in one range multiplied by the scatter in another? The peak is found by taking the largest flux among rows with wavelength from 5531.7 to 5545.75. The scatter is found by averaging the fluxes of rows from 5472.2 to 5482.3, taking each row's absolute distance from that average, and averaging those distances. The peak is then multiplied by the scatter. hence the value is 8.5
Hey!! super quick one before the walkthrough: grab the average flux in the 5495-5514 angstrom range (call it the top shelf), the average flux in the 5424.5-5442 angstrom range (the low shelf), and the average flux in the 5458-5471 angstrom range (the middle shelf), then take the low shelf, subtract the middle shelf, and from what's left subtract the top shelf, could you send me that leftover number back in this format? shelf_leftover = -13.5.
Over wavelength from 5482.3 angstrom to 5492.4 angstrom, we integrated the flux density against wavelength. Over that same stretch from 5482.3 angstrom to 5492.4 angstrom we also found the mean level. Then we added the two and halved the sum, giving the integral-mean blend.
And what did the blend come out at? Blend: 78.4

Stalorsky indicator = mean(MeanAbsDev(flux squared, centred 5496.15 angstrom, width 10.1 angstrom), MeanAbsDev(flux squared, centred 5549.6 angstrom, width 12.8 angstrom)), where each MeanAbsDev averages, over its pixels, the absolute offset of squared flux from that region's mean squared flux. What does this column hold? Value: 21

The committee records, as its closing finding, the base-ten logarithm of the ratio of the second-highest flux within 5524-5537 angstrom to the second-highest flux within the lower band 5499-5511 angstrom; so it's 0.025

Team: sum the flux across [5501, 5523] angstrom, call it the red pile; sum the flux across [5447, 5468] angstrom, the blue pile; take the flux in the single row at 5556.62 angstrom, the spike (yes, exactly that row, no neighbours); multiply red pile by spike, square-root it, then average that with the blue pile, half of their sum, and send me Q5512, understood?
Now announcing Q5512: 145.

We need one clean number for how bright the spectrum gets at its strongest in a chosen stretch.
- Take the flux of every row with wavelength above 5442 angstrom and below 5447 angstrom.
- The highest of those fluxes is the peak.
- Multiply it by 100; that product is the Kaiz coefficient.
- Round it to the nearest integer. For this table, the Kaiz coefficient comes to 1522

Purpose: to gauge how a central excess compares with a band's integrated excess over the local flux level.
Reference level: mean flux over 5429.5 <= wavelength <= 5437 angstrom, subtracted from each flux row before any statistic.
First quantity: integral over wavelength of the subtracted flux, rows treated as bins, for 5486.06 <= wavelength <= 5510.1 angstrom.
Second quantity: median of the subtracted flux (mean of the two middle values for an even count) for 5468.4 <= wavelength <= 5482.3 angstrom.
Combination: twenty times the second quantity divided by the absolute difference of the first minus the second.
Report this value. 1.7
